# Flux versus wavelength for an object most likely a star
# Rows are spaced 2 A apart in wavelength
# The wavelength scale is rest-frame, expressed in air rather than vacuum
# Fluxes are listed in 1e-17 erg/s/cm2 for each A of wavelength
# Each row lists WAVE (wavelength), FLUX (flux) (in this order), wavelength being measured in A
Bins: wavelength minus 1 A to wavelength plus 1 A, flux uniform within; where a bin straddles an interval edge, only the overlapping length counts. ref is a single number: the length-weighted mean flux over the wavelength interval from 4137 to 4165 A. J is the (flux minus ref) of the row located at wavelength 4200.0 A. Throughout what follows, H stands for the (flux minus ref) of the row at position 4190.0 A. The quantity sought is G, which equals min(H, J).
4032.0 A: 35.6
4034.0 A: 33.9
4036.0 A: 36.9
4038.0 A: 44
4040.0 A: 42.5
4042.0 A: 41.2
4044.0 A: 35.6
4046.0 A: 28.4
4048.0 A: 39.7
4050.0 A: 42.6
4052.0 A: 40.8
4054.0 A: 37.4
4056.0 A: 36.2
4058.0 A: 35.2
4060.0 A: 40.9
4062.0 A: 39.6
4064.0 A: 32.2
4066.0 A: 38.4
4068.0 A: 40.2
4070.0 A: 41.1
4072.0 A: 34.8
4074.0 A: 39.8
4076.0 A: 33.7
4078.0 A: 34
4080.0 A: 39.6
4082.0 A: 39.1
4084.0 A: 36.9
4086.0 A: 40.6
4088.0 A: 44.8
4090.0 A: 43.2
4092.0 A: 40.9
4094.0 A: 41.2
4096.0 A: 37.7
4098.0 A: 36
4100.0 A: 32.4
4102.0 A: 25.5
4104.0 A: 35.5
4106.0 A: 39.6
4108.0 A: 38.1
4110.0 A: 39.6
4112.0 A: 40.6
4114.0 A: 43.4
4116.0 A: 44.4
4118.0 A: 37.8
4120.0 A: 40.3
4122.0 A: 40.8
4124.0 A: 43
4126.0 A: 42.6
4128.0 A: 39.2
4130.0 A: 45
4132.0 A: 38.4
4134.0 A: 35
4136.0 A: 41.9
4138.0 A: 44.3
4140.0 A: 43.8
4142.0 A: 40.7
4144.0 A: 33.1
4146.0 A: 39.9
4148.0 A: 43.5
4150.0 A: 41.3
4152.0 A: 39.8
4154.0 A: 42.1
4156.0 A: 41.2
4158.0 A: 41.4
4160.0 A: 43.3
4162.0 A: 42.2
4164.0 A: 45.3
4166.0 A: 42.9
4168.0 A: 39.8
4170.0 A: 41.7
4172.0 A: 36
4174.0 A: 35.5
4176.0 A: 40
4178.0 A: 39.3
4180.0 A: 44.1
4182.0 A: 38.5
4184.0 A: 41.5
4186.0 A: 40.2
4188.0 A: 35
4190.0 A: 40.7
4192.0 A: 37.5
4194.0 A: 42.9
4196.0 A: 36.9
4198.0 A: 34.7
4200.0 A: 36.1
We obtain -5.5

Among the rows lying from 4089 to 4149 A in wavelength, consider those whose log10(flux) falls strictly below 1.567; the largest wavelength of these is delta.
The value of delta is 4144.0 A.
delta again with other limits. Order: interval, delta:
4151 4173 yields 4172.0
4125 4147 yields 4144.0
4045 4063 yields 4058.0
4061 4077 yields 4076.0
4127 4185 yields 4174.0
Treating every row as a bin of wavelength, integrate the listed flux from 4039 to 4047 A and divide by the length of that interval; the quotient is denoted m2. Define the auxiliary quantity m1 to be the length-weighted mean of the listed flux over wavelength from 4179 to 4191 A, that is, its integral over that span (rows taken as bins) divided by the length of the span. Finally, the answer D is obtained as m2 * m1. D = 1477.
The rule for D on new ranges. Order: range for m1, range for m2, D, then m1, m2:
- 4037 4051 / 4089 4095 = 1635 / 39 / 41.8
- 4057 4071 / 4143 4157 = 1534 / 38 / 40.1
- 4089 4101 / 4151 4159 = 1586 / 39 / 41.1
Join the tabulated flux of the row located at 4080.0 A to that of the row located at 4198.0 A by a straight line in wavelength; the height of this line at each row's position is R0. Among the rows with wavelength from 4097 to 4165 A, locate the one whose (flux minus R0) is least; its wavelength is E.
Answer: 4102.0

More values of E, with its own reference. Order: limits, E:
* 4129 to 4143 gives 4134.0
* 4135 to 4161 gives 4144.0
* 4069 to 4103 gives 4102.0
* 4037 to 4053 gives 4046.0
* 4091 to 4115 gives 4102.0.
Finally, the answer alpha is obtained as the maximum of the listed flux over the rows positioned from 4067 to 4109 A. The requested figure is 44.8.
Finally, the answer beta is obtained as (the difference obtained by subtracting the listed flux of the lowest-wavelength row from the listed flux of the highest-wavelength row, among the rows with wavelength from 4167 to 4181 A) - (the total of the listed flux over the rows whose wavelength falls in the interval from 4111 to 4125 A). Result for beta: -286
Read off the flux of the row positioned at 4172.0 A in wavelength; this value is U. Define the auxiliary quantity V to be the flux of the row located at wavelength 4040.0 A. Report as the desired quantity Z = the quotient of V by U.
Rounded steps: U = 36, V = 42.5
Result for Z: 1.18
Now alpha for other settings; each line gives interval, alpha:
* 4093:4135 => 45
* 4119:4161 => 45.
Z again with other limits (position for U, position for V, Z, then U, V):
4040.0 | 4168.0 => 0.94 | 42.5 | 39.8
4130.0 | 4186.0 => 0.89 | 45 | 40.2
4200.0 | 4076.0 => 0.93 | 36.1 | 33.7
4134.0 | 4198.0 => 0.99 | 35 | 34.7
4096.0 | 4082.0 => 1.04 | 37.7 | 39.1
